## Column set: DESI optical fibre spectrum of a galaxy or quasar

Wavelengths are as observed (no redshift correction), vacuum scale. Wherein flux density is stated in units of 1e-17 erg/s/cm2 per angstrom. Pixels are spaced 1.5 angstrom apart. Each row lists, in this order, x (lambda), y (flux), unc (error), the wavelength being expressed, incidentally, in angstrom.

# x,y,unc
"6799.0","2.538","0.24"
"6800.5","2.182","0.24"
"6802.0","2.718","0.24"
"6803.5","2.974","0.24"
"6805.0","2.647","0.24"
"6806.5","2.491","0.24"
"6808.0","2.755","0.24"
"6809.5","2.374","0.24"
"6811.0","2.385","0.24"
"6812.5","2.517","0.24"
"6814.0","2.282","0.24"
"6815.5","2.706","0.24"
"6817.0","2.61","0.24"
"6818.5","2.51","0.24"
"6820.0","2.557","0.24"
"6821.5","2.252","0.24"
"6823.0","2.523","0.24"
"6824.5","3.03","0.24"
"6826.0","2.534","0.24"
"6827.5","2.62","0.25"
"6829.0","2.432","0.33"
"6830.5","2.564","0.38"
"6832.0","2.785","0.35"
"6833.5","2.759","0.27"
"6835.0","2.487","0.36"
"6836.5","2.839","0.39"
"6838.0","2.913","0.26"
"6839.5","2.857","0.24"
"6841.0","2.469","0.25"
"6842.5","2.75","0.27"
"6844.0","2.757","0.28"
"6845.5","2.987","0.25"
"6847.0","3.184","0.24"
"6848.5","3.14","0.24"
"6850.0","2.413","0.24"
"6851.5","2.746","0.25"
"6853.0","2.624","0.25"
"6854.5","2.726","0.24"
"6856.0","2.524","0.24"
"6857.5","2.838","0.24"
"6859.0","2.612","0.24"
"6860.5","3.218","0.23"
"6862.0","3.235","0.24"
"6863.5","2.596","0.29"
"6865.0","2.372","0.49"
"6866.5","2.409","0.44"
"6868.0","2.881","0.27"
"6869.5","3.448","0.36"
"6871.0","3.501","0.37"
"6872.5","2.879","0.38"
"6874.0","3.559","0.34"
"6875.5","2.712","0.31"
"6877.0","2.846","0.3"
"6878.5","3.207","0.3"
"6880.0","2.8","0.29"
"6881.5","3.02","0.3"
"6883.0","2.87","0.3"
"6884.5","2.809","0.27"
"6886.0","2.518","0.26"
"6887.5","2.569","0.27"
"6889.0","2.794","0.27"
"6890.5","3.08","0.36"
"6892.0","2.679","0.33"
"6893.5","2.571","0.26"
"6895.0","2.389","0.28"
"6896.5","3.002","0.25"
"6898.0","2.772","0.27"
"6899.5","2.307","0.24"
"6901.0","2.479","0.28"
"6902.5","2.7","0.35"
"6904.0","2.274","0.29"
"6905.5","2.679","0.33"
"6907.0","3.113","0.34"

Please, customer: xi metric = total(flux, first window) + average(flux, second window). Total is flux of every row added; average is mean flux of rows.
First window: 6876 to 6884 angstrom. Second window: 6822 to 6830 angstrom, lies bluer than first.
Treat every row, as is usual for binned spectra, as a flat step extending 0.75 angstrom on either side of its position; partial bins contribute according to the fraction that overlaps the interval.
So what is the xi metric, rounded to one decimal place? 17.4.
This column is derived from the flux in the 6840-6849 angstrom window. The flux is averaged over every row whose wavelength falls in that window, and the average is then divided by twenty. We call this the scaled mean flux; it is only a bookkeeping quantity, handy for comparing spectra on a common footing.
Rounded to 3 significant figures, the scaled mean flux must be 0.144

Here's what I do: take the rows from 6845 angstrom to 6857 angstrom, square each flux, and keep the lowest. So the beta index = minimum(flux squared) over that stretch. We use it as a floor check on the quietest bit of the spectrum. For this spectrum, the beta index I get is 5.8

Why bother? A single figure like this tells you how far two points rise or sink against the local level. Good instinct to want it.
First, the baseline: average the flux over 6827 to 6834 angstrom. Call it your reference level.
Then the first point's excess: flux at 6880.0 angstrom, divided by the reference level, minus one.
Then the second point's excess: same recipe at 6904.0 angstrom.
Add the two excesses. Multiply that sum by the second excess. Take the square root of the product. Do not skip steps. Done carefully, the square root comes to 0.10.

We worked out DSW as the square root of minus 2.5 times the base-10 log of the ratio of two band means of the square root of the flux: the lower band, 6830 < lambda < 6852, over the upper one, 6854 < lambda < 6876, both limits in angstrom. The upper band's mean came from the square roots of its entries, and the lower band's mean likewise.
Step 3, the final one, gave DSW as 0.15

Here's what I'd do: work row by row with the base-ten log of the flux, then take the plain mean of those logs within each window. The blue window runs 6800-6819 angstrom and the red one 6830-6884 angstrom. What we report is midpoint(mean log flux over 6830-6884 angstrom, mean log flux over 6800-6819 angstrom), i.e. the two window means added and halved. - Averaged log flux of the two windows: 0.429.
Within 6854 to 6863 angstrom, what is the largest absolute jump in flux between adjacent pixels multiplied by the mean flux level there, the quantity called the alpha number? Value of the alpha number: 1.7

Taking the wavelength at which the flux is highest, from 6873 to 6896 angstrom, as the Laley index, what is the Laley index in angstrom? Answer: 6874.0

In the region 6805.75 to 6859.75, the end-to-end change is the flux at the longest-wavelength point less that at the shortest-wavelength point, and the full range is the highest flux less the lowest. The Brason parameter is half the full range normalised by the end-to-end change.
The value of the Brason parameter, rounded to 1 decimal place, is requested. 3.9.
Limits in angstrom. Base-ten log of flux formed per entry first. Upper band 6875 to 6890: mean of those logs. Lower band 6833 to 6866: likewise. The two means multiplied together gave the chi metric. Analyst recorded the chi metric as 0.198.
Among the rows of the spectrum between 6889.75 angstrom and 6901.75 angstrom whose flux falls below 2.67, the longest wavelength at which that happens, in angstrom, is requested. 6901.0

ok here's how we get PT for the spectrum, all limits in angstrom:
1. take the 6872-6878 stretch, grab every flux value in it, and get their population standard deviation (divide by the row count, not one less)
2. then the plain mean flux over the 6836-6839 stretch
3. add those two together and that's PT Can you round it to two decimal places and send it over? 3.21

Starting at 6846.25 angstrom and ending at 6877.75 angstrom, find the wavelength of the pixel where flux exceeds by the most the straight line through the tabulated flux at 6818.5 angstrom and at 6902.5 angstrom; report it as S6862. 6874.0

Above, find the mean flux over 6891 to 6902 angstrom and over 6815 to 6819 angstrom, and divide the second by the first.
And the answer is 1.00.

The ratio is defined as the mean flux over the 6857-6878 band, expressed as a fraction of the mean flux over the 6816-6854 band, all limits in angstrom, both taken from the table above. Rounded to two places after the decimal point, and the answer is 1.09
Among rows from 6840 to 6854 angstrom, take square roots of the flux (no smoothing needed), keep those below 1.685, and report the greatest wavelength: 6853.0 angstrom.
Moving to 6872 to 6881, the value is 6880.0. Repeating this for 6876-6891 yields 6889.0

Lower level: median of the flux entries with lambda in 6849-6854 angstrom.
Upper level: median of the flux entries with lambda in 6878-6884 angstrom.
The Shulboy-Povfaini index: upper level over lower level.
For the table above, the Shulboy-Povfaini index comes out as 1.12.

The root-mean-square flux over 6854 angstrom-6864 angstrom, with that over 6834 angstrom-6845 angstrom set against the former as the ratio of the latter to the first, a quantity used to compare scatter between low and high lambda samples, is 0.96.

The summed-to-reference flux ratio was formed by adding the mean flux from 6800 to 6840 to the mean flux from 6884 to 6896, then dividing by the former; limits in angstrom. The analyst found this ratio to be 2.03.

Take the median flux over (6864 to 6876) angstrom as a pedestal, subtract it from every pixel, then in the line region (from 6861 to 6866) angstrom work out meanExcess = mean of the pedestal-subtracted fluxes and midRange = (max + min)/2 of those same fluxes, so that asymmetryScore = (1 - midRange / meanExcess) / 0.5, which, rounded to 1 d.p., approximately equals 0.9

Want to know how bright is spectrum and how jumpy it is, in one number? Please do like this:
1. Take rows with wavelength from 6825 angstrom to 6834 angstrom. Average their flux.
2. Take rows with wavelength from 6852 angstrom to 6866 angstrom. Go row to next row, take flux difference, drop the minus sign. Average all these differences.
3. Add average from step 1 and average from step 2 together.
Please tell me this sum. 2.91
